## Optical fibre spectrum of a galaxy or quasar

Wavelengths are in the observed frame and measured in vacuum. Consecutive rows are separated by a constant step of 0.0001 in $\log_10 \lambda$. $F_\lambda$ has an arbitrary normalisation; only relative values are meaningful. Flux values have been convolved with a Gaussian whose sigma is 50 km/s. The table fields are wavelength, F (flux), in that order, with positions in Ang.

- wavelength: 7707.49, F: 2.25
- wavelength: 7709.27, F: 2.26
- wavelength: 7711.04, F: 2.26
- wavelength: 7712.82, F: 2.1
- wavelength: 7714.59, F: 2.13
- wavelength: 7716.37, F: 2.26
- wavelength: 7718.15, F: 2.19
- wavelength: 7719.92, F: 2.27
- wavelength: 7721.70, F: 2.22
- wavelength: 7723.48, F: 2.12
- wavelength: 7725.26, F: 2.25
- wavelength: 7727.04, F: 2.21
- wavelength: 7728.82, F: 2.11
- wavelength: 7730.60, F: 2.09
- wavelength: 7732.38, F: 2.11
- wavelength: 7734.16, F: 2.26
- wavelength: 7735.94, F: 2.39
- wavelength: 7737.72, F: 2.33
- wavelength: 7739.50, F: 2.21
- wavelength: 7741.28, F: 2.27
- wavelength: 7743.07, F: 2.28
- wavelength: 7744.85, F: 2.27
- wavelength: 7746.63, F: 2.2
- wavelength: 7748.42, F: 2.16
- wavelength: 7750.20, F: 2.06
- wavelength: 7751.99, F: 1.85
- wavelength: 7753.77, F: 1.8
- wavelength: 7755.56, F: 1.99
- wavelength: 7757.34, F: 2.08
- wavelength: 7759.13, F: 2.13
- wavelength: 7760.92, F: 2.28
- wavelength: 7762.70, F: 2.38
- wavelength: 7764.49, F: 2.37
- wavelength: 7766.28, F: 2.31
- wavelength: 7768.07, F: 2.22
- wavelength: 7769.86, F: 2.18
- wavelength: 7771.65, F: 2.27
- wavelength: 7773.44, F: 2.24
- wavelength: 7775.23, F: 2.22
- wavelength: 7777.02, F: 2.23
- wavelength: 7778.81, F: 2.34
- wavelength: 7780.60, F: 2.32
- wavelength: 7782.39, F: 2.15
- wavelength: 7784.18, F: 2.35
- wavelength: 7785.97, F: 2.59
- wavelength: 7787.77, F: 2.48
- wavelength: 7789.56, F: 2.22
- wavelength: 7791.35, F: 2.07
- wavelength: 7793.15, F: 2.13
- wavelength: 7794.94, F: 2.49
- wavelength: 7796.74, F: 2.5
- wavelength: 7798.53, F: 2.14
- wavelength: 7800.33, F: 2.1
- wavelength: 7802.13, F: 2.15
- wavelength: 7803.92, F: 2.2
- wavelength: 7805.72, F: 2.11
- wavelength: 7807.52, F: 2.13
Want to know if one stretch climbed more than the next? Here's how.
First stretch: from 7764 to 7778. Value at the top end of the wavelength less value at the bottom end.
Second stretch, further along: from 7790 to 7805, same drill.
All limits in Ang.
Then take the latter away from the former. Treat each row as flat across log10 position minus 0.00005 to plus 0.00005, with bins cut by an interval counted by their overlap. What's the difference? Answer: -0.3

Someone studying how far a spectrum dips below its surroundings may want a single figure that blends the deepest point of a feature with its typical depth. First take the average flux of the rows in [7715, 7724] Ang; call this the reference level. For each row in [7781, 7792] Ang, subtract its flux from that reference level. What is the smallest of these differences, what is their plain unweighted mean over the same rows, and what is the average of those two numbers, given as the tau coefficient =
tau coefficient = -0.24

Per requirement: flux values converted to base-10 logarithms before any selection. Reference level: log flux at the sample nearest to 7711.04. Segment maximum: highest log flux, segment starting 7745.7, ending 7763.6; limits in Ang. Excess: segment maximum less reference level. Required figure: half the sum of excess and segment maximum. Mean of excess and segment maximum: 0.200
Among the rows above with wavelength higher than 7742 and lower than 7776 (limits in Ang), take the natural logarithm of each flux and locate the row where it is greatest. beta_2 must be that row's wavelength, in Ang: 7762.70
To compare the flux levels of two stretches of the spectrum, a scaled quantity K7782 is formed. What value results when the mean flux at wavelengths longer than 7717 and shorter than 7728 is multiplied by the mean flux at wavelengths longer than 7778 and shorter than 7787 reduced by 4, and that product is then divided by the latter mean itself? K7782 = -1.55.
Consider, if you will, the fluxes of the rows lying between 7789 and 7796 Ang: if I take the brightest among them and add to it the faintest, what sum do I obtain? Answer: 4.56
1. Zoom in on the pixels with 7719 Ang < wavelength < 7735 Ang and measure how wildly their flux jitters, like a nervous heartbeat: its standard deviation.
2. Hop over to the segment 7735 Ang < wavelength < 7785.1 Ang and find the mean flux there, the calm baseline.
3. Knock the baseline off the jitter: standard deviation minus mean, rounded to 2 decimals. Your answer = -2.14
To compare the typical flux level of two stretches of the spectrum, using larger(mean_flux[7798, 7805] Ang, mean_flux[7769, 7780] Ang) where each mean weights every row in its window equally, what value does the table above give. 2.25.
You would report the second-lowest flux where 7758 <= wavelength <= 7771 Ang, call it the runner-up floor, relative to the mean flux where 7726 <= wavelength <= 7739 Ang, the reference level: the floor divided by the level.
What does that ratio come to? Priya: 0.98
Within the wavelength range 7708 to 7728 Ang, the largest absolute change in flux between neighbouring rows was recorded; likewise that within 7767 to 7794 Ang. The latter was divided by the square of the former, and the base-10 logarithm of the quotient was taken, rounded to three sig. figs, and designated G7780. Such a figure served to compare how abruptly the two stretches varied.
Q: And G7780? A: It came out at 1.01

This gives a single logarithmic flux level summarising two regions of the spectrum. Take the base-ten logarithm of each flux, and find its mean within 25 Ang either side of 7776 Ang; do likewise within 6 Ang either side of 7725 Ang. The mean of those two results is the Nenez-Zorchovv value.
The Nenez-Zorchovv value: 0.343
